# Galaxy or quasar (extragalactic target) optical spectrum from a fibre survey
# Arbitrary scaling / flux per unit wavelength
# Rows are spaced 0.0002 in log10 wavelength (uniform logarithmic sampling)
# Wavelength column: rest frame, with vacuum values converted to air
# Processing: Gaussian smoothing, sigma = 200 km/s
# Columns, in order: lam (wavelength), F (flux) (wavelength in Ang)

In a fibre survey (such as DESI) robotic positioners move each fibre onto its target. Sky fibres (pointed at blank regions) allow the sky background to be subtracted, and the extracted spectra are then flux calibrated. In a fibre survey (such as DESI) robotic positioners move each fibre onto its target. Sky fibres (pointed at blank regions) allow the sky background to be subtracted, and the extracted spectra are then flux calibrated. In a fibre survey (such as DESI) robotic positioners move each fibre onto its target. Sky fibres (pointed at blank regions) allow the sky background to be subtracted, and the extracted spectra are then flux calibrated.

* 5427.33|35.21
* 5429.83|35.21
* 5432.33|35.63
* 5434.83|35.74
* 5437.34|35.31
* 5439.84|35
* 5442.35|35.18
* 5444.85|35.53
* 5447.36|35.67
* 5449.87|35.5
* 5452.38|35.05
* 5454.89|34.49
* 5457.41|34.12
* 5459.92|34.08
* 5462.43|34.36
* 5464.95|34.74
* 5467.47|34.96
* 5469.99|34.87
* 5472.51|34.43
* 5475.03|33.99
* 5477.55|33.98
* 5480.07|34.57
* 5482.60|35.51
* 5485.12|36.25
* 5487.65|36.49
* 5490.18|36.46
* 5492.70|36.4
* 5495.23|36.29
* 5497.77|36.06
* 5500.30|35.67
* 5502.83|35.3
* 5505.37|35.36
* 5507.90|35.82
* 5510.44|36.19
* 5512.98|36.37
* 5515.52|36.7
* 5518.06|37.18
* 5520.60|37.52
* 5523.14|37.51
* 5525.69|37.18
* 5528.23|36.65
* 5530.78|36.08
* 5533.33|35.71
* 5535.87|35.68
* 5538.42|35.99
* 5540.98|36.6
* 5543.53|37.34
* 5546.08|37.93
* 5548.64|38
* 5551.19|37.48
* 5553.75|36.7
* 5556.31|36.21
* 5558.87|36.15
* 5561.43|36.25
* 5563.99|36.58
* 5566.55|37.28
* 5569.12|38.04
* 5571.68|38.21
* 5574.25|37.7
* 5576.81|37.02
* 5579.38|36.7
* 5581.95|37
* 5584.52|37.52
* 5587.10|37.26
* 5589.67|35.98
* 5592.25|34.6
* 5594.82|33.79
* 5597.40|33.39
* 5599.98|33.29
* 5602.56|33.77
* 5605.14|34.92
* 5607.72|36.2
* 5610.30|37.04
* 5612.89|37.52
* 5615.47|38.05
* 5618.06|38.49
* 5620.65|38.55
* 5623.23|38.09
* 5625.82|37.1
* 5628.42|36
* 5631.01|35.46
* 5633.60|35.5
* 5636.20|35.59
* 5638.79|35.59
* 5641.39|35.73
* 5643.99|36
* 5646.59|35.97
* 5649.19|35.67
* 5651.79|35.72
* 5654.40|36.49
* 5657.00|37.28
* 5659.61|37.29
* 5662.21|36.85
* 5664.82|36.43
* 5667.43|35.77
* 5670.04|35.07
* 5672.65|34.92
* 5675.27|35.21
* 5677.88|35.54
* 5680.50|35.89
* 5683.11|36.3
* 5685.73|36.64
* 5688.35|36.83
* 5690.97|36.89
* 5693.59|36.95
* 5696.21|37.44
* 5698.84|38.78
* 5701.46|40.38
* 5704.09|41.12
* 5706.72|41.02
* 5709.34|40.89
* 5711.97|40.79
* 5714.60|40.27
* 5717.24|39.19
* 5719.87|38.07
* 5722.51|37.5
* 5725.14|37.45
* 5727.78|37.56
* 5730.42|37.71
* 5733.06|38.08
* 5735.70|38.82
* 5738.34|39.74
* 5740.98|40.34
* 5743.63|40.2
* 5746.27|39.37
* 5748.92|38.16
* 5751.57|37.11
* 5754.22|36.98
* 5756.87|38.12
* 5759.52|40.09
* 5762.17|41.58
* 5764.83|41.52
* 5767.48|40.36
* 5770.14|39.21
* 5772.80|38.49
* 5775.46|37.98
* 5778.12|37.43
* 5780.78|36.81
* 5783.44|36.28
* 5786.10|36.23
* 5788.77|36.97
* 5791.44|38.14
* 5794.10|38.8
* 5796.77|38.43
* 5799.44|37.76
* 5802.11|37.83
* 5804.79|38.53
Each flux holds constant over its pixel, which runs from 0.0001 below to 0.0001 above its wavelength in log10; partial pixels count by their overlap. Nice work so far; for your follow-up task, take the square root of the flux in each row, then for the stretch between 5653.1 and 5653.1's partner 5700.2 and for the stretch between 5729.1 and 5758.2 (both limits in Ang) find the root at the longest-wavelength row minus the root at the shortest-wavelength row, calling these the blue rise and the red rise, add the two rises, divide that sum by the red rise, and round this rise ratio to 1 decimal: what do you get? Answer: 6.6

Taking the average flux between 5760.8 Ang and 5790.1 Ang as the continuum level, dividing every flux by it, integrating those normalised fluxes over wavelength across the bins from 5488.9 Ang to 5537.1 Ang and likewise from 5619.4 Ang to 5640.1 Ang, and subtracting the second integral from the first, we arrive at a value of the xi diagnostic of 26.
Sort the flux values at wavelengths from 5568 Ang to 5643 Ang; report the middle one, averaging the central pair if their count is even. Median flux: 36.7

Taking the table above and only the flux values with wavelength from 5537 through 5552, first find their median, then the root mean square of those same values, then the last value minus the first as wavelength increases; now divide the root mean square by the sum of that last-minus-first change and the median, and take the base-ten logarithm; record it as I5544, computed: -0.02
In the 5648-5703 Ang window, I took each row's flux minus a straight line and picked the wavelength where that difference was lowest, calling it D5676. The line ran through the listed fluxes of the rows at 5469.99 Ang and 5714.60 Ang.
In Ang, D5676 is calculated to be 5672.65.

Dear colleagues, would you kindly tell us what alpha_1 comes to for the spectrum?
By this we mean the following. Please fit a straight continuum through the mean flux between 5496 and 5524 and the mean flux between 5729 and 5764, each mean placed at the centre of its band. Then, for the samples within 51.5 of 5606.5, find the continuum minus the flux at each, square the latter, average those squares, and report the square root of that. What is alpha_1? 1.8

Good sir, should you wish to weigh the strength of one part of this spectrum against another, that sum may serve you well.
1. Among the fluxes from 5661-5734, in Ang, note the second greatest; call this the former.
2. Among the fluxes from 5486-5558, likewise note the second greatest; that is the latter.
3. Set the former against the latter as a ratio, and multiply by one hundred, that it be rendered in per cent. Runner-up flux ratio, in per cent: 108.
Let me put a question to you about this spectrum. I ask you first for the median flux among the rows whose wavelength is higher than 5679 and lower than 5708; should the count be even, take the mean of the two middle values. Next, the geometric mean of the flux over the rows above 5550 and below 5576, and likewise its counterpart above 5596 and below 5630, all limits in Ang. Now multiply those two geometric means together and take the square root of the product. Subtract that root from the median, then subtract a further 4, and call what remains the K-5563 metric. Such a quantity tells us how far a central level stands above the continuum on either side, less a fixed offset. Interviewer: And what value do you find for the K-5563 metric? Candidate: -3.7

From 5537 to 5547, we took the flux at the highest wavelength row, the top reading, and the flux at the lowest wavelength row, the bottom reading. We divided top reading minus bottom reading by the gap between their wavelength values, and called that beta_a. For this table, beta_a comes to 0.25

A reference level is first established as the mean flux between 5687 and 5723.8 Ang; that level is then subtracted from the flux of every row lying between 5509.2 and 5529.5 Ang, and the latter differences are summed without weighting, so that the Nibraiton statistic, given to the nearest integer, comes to -17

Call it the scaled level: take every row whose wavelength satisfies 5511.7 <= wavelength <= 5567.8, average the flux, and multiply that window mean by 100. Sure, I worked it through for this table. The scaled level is 3678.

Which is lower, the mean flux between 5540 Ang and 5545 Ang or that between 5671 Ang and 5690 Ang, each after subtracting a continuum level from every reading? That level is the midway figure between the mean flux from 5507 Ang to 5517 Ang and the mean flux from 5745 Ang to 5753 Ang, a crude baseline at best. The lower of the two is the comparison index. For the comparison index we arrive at -1.3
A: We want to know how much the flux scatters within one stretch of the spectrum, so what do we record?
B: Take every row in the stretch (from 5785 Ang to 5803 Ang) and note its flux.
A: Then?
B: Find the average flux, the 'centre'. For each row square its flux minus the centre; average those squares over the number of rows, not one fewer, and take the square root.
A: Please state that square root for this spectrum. 0.81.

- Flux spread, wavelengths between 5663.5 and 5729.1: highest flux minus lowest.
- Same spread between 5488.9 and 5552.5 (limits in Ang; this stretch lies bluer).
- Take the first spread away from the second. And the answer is -3.5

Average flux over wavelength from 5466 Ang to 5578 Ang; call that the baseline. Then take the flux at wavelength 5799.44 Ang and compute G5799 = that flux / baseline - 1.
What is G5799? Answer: 0.039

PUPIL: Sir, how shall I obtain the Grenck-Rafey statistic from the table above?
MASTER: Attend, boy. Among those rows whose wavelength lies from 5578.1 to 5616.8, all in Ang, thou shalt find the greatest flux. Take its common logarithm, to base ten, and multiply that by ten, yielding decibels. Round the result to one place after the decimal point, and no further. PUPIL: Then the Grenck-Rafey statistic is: 15.8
